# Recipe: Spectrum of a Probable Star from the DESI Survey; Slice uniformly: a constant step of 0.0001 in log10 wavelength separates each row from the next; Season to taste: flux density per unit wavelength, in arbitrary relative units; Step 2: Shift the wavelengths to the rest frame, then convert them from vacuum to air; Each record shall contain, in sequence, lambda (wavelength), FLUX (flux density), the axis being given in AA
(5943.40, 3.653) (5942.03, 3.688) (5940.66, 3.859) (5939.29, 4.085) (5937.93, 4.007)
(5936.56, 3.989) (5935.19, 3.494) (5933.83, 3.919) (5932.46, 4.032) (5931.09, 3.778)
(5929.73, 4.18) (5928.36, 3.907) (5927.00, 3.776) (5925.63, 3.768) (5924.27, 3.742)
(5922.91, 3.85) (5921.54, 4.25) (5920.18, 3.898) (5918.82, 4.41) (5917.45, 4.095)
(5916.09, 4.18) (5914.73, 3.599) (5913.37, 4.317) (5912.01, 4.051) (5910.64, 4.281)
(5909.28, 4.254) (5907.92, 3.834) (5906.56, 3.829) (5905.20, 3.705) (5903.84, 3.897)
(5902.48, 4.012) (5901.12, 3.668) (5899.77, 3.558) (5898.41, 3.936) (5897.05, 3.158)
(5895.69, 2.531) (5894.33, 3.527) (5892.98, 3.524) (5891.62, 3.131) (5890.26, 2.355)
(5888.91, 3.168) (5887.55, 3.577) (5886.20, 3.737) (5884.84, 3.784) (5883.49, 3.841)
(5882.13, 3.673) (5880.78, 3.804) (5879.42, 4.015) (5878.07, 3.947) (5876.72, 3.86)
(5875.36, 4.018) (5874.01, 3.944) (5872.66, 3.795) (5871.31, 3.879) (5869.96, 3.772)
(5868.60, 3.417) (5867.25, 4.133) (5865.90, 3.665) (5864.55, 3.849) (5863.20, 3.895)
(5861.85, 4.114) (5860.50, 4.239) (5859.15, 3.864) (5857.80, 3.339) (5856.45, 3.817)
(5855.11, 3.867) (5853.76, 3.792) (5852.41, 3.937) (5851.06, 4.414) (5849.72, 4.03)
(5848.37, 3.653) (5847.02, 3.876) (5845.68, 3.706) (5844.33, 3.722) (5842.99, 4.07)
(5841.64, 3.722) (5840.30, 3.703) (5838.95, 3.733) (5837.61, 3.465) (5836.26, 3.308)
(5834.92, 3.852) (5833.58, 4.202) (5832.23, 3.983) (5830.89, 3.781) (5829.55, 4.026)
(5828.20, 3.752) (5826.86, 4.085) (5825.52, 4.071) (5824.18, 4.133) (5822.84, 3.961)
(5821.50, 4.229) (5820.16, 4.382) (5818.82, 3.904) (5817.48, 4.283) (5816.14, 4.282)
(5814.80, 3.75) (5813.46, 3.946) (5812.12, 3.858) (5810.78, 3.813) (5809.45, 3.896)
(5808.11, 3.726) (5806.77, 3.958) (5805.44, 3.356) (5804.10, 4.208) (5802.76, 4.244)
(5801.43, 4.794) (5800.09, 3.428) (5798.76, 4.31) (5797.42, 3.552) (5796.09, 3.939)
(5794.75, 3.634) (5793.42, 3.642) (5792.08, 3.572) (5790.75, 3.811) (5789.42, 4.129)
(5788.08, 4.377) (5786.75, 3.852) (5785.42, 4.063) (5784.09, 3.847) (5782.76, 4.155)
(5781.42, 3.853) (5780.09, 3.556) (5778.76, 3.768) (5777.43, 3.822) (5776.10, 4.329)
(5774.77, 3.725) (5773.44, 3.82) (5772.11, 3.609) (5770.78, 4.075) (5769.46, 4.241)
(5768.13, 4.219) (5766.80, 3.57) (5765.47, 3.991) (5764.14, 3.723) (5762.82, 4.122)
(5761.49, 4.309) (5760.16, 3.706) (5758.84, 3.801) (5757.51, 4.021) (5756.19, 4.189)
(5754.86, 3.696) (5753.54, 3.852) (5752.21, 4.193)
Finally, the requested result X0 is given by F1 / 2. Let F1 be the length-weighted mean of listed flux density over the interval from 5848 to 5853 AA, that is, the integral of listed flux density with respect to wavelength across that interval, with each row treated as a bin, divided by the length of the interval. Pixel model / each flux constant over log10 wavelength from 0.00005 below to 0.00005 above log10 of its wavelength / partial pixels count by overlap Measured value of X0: 2.02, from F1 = 4.03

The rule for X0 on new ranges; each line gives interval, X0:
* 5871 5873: 1.92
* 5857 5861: 1.90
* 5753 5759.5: 1.96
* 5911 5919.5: 2.06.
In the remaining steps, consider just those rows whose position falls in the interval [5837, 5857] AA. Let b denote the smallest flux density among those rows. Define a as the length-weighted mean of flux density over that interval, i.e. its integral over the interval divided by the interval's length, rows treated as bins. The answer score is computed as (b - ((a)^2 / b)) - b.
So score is -4.2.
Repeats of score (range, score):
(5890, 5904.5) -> -5.0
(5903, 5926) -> -4.4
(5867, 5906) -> -5.6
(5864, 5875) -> -4.3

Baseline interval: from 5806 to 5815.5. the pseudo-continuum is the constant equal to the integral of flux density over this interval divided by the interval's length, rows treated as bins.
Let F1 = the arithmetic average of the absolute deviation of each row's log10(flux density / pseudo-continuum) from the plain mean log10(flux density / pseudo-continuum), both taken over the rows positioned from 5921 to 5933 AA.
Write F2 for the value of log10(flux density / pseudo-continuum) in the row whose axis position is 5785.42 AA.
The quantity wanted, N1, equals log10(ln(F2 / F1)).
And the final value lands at -0.48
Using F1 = 0.0170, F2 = 0.024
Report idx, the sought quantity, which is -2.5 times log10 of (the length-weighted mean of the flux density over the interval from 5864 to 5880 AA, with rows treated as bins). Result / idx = -1.47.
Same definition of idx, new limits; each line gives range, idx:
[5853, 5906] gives -1.42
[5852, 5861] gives -1.46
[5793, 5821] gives -1.49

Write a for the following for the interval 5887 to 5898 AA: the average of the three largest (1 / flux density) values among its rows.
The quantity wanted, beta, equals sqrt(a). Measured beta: 0.616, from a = 0.380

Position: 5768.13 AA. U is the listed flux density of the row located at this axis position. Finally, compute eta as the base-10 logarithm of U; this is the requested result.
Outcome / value 0.625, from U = 4.219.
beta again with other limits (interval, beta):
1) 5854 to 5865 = 0.523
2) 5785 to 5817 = 0.539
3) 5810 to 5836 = 0.516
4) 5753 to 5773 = 0.525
